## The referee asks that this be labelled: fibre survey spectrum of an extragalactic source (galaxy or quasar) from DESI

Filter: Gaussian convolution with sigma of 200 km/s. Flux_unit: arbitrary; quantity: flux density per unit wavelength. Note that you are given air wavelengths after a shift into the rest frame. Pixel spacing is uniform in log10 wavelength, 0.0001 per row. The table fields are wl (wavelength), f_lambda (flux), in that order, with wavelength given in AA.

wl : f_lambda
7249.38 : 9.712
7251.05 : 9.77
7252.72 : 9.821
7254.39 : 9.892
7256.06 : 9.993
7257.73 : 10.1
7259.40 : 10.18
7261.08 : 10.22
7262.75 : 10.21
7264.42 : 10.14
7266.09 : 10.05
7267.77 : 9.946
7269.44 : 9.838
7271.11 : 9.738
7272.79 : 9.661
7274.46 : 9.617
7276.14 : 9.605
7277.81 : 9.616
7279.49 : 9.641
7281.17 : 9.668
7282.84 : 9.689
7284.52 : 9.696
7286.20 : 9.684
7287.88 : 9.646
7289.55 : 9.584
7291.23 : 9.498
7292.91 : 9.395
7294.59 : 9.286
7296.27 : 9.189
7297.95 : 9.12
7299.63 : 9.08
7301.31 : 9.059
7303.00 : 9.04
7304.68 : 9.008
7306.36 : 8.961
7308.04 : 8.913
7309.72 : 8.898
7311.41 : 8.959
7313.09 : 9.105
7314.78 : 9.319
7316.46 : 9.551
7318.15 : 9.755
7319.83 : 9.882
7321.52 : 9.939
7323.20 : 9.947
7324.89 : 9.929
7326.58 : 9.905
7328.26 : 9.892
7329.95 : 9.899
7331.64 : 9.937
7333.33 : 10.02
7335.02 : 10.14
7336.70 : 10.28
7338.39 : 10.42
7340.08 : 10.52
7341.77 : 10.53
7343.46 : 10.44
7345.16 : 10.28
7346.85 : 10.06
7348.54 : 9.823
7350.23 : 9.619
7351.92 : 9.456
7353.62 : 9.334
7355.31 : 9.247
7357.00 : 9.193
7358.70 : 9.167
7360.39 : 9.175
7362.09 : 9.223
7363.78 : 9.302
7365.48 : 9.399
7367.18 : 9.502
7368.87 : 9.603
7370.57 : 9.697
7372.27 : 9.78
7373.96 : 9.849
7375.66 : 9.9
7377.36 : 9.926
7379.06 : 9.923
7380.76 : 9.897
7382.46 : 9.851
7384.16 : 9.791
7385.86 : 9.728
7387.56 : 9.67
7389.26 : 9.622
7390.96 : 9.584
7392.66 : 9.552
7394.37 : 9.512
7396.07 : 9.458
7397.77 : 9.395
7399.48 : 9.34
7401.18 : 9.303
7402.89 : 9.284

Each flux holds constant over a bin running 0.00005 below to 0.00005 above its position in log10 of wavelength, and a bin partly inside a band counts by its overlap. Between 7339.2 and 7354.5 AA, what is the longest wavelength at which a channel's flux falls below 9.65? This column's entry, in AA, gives 7353.62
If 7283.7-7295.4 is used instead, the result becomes 7294.59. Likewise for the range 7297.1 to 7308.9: 7308.04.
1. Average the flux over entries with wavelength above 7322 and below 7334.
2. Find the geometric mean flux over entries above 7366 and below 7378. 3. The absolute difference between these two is 0.2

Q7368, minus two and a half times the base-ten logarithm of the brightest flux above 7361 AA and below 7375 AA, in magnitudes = -2.48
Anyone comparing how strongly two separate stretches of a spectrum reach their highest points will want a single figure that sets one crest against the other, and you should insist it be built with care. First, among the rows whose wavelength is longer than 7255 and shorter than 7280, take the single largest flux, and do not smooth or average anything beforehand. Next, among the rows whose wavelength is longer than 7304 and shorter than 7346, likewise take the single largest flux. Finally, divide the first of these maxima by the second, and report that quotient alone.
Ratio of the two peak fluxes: 0.97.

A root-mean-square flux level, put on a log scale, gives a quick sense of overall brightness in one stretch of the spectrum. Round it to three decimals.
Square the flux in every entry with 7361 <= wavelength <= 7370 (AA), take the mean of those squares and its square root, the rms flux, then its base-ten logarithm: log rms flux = 0.973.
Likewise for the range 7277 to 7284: 0.985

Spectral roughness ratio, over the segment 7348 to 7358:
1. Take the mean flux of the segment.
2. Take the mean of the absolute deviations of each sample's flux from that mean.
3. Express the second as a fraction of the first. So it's 0.020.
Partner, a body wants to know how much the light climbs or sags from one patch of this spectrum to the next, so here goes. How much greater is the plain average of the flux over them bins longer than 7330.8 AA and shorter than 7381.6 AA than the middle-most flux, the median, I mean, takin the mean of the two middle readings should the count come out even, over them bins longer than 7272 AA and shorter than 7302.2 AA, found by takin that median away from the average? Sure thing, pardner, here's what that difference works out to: 0.2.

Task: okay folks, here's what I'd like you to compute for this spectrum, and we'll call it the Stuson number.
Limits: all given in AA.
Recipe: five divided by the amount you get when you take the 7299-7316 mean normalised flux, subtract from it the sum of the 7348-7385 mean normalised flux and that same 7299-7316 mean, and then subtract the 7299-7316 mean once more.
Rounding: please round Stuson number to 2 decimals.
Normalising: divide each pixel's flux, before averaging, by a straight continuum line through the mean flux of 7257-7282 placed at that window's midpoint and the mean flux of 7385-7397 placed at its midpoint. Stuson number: -2.61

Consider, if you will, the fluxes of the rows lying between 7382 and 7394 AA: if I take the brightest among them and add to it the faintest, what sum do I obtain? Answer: 19.4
